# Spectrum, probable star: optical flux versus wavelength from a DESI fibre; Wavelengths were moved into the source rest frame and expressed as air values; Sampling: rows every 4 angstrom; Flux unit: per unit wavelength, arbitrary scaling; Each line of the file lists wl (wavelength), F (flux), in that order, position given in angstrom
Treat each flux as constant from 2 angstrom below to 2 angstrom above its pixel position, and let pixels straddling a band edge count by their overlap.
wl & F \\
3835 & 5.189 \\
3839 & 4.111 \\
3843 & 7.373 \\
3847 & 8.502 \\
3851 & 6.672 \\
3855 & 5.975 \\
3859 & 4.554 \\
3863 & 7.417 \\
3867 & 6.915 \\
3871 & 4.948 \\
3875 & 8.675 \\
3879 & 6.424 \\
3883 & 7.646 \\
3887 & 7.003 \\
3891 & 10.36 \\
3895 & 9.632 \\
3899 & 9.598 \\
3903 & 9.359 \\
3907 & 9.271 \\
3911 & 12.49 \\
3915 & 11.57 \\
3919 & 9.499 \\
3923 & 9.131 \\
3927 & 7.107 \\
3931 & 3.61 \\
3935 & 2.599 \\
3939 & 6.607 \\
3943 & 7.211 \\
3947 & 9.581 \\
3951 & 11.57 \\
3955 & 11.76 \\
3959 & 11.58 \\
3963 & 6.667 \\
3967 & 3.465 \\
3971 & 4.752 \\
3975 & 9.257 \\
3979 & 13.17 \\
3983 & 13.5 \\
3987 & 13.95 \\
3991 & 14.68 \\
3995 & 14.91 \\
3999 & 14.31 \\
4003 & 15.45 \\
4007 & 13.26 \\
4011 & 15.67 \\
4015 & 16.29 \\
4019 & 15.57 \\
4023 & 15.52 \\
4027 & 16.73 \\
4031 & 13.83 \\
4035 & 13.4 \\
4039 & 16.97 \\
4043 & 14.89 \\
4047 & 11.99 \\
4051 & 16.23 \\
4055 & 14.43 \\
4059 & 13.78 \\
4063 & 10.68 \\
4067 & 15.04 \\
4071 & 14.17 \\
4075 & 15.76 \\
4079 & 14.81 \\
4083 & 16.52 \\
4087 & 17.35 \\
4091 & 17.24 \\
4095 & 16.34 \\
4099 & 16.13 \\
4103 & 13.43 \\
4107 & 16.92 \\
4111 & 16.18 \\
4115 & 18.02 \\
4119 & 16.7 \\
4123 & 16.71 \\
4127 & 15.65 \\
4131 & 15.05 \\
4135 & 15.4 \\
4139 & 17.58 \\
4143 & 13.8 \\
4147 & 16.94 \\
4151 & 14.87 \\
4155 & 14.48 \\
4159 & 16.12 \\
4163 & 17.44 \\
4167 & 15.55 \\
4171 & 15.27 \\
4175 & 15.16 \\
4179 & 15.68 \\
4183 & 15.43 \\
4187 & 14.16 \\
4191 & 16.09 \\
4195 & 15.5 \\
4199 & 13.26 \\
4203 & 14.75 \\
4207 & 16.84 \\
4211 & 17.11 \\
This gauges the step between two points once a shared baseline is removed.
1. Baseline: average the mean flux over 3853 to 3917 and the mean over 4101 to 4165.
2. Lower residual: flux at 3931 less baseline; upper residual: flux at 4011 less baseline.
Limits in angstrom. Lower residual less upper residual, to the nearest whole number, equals -12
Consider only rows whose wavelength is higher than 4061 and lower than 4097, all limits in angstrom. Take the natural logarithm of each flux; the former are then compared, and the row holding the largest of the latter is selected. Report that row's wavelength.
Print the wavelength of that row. 4087 angstrom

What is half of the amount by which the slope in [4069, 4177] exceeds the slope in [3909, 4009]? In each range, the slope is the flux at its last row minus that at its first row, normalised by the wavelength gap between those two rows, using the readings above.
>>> 0.00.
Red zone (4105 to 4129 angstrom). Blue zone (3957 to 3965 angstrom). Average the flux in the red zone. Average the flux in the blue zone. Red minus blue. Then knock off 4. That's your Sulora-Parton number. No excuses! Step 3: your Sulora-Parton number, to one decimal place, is 3.6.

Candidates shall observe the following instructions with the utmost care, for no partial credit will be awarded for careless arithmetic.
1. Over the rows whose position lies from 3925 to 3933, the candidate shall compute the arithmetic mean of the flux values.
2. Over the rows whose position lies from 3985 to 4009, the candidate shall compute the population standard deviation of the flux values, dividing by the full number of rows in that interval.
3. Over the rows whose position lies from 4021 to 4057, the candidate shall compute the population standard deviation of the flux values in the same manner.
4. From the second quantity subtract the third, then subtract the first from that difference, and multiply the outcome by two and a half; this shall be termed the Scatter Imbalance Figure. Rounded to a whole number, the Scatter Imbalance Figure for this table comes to -16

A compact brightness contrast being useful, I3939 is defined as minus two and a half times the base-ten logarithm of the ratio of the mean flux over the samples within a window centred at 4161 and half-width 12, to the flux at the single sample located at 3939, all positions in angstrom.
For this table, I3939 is -0.9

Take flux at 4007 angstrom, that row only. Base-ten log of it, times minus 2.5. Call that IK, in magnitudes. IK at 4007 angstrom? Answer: -2.8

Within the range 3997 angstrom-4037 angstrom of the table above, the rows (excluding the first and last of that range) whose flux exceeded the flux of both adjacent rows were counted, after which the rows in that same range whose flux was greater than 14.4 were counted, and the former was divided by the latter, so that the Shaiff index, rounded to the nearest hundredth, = 0.50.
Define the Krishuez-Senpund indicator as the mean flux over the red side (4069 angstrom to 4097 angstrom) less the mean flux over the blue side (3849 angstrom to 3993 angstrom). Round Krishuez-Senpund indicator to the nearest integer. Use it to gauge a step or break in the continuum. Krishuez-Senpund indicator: 7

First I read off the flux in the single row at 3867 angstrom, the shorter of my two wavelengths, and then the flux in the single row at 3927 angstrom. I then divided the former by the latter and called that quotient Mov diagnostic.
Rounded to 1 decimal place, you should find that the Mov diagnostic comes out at 1.0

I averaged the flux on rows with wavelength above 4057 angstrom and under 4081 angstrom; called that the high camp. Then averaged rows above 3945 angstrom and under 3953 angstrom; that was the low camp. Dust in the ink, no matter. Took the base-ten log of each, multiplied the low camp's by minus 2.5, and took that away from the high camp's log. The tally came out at 3.71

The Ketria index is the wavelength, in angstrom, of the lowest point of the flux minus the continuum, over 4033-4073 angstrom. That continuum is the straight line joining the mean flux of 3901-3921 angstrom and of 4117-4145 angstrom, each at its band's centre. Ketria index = 4063 angstrom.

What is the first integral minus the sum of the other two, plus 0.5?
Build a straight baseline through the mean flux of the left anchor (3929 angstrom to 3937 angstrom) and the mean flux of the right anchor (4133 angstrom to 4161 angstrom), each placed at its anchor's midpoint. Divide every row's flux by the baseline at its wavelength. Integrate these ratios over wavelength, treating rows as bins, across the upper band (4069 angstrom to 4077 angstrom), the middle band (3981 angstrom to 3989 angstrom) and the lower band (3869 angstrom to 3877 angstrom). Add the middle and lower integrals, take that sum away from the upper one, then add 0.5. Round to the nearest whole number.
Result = 155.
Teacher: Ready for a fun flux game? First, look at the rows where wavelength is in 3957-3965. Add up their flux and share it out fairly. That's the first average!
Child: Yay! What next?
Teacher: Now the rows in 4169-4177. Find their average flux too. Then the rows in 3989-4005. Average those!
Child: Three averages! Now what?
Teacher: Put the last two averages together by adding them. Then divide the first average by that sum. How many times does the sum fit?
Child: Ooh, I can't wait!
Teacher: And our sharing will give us 0.30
